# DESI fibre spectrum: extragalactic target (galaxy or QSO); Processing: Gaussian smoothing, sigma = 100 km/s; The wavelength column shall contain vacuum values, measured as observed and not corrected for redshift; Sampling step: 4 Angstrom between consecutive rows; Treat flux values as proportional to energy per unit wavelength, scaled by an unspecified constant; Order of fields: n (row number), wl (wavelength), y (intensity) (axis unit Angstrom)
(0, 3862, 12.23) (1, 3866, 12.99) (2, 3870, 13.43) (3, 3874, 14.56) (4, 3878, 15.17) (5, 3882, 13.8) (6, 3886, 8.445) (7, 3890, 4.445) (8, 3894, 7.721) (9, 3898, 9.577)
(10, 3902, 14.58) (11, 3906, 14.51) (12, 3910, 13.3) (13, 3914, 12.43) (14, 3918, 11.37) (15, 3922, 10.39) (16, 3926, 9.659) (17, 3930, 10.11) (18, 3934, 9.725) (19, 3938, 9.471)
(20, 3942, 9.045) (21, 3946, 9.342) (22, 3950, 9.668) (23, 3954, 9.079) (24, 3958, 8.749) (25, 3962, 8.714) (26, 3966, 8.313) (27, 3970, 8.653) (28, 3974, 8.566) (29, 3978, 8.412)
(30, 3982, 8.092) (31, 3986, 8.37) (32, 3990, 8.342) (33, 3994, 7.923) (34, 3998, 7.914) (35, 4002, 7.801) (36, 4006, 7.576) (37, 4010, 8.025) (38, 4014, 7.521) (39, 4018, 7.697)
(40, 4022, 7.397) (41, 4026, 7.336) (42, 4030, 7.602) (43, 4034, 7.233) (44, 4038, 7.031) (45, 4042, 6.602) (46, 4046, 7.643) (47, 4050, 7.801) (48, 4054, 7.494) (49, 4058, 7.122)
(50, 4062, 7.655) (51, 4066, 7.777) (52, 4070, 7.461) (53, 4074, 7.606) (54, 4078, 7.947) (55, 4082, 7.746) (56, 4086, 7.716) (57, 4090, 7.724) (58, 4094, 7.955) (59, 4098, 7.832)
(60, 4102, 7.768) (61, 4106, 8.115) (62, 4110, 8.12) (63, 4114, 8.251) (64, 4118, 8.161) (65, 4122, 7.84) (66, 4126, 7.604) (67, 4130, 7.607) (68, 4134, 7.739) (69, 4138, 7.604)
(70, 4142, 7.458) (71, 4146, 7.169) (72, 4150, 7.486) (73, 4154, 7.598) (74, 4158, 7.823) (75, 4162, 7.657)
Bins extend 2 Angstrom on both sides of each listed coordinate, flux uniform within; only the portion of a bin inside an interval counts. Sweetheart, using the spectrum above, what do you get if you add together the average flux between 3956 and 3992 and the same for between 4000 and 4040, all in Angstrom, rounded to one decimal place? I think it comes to 16.0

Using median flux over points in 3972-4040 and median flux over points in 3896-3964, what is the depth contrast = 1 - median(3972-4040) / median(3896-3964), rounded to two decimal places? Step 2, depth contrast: 0.19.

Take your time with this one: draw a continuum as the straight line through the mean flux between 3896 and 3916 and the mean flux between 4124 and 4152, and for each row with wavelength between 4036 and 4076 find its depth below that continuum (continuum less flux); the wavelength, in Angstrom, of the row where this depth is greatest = 4042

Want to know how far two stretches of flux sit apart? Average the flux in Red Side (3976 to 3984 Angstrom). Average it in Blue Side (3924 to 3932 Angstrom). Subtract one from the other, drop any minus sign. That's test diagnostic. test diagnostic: 1.6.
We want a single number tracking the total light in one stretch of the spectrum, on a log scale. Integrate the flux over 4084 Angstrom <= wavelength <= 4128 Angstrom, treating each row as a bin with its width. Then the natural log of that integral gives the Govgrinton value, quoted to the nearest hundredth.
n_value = 5.85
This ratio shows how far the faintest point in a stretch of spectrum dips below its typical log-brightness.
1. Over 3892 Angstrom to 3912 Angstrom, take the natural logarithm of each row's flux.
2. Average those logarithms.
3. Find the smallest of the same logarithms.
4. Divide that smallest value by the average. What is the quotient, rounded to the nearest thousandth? 0.835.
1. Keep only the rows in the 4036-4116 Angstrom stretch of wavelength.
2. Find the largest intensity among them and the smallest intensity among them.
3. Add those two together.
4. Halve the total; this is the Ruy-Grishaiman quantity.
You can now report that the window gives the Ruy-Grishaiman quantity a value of 7.4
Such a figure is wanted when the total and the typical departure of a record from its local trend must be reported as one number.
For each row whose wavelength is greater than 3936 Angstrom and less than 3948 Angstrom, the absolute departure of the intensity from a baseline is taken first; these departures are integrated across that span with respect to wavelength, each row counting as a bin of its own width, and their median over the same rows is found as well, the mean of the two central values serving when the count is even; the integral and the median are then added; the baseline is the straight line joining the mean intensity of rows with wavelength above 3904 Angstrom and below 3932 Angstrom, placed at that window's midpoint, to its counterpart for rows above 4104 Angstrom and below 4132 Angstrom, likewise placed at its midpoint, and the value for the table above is 25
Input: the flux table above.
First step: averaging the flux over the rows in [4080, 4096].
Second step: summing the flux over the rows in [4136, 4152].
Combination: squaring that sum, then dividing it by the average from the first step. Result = 113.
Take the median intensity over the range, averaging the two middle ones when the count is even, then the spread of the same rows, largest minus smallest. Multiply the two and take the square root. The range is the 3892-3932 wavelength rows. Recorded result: 8.6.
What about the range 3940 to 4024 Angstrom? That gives 4.4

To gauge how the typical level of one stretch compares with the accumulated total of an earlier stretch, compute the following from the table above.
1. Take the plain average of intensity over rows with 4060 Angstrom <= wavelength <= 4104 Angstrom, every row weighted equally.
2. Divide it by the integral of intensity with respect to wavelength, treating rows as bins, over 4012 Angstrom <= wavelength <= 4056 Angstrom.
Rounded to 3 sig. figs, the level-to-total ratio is 0.0238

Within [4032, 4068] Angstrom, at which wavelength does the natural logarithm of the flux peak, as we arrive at 4050 Angstrom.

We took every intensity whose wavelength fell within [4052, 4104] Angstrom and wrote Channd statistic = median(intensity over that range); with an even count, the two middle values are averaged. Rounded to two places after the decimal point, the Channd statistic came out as 7.72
